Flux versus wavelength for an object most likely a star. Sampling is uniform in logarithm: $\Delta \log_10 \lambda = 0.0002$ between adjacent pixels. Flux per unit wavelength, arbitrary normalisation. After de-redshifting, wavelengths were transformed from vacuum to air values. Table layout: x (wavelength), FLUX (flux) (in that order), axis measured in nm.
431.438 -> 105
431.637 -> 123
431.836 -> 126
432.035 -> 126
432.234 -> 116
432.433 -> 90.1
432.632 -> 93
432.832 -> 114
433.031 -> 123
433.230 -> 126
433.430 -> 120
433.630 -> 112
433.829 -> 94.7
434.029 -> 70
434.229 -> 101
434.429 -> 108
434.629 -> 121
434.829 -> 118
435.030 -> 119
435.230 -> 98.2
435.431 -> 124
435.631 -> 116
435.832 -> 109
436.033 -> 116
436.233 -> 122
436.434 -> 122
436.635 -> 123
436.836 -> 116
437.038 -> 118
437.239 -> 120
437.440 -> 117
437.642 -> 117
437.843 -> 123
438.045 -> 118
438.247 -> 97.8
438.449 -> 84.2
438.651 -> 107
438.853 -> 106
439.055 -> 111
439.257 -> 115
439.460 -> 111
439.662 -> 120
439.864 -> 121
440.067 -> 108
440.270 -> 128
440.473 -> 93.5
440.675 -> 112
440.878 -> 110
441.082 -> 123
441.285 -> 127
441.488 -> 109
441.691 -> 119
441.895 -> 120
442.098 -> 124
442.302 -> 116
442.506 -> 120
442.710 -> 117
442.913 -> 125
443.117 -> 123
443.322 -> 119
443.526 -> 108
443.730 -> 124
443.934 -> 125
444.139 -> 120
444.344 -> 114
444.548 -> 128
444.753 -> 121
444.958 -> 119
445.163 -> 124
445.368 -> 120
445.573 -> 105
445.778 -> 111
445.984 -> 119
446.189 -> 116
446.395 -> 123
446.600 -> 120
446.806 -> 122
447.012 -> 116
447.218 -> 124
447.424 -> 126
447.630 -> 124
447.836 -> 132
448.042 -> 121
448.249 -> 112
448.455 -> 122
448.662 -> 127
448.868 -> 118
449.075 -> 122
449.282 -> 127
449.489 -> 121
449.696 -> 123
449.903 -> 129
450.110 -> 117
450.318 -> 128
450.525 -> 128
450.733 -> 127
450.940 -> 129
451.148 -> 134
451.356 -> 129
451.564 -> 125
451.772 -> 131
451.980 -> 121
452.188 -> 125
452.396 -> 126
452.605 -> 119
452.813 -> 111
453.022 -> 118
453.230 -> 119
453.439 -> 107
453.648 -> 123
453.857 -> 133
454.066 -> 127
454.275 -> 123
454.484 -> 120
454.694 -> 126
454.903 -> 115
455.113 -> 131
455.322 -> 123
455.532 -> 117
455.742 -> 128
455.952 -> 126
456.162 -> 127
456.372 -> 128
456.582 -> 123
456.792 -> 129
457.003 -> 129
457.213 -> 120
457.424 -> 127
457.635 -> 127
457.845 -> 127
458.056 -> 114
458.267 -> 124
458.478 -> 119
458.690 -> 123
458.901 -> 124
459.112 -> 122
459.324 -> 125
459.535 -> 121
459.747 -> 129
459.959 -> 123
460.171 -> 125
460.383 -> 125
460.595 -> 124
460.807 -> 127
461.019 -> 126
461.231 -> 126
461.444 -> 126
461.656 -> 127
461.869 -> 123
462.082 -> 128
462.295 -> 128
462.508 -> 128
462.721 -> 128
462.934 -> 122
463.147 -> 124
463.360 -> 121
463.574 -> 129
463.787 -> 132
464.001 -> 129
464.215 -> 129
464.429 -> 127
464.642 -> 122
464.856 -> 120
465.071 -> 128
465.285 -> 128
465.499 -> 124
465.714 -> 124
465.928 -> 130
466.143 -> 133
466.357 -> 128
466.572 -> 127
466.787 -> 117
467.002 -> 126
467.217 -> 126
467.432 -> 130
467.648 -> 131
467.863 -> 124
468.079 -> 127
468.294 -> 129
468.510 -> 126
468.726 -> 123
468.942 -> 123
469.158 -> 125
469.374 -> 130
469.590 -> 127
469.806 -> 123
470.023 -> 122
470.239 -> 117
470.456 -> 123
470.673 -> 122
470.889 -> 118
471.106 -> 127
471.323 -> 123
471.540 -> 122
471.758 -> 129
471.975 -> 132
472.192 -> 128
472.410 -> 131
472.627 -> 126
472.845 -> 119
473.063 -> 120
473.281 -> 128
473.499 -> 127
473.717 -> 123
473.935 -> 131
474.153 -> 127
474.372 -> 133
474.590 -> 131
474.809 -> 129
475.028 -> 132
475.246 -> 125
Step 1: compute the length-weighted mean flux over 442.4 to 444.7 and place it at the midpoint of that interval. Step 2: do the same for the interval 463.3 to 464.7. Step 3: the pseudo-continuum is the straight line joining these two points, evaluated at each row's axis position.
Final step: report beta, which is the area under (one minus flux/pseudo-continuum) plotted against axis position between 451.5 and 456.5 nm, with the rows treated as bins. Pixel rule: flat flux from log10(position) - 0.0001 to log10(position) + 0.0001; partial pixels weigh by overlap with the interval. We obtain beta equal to 0.042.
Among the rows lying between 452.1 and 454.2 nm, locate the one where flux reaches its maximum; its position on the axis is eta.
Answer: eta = 453.857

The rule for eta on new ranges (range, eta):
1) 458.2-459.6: 459.324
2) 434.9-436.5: 435.431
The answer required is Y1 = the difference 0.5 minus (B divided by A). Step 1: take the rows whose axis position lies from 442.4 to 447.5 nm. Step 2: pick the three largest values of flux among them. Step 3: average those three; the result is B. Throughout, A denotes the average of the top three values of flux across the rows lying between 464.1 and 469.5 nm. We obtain -0.462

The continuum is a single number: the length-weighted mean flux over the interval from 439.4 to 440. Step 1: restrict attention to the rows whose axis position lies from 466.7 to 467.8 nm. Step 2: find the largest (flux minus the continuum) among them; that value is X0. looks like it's 13.7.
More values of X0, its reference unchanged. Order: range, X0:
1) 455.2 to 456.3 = 10.7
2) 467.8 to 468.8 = 11.7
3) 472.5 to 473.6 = 10.7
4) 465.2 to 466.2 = 15.7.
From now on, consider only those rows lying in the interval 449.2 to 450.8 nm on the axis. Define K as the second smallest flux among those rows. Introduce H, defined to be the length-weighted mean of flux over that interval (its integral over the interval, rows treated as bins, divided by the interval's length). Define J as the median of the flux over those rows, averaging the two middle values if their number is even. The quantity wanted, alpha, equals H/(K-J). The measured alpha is -21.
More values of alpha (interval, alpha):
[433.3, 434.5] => -10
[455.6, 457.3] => -28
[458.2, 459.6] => -61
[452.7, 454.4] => -12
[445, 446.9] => -13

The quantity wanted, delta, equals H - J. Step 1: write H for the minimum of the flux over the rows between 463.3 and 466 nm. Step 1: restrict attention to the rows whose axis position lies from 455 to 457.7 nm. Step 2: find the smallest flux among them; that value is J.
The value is 3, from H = 120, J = 117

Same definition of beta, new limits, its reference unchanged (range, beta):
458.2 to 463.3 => 0.057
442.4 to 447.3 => 0.059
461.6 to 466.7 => 0.034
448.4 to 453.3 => -0.049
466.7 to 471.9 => 0.183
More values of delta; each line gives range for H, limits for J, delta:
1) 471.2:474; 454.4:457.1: 4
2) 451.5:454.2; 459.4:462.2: -14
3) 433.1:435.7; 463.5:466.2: -50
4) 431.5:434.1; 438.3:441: -14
